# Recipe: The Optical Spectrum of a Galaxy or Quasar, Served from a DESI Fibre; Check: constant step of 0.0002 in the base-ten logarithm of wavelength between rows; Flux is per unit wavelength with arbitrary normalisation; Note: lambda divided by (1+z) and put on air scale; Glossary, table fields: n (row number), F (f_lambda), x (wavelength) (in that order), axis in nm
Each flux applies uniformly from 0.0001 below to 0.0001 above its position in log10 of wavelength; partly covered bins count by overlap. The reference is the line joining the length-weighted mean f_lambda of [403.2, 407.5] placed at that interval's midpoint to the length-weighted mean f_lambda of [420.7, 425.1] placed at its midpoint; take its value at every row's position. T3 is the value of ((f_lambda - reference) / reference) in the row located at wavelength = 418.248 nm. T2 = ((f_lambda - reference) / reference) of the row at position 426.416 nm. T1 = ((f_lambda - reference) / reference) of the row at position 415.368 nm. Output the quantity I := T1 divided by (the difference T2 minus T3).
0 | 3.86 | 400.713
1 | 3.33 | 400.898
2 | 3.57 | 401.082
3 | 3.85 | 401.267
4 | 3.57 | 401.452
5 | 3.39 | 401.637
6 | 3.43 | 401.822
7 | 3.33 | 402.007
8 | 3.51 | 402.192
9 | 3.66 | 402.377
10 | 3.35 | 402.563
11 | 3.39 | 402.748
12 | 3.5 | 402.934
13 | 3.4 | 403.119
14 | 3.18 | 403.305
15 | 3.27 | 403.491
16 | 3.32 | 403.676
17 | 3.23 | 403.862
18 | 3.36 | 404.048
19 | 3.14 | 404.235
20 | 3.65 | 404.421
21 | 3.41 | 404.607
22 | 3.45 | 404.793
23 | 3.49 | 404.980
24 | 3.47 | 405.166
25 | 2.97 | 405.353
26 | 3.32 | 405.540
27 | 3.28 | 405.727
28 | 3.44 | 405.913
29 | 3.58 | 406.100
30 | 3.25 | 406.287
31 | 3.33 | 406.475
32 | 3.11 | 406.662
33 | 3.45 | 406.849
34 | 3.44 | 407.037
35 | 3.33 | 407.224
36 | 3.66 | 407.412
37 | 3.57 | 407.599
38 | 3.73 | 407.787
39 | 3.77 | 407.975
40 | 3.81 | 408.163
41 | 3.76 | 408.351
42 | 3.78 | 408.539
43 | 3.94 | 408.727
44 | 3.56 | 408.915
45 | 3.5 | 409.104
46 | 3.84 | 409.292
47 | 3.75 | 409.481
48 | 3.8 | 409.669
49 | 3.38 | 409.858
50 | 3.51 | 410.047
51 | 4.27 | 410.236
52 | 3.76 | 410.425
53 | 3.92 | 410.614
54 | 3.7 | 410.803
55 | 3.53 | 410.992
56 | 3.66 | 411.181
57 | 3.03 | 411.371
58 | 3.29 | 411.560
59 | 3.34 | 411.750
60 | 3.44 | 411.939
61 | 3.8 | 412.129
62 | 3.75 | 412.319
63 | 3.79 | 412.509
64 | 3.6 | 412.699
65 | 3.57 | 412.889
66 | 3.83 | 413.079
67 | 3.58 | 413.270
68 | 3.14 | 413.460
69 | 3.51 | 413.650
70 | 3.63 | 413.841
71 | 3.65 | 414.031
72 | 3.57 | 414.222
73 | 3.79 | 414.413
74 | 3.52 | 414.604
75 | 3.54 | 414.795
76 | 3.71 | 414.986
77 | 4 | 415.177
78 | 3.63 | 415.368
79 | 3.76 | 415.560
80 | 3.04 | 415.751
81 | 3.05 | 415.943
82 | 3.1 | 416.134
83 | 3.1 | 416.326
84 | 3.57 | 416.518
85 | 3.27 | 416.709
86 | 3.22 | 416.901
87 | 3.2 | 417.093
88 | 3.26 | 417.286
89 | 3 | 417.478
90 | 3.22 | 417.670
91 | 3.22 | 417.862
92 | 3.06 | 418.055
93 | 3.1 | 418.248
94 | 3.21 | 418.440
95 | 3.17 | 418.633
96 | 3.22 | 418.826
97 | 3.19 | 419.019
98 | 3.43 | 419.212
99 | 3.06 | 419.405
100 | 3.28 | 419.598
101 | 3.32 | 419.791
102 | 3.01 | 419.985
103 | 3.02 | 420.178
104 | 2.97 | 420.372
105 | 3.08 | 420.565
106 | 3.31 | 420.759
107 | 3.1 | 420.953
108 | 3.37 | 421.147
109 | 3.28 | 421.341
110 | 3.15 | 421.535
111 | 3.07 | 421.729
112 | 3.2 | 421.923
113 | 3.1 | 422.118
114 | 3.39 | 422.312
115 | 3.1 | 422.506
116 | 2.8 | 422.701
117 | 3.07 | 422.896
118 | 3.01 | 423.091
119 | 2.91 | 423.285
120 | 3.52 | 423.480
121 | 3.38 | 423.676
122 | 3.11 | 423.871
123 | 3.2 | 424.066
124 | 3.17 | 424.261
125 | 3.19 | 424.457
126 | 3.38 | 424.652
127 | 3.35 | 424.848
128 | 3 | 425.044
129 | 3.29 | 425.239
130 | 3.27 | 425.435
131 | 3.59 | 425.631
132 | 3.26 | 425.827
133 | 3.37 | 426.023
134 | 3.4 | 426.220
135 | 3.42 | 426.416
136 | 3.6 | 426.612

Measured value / 0.91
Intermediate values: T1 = 0.12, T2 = 0.087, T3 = -0.04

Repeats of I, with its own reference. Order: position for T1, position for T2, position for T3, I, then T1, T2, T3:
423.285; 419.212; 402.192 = -2.92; -0.08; 0.066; 0.04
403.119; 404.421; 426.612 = -0.13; 0.01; 0.086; 0.14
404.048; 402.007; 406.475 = 0.13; 0.00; -0.016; 0.00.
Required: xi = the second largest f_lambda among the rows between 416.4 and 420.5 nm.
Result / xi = 3.43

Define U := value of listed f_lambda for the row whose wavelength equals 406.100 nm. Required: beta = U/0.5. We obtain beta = 7.2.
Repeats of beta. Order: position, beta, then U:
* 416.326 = 6.2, 3.1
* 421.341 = 6.6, 3.28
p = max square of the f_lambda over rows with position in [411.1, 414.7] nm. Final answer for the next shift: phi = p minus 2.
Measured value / 12.7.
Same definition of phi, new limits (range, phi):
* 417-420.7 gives 9.8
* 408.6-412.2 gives 16.2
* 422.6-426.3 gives 10.9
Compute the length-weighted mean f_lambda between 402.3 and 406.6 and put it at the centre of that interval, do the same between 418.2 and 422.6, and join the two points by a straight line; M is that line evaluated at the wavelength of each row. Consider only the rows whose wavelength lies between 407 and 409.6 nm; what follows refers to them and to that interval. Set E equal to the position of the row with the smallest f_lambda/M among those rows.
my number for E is 407.224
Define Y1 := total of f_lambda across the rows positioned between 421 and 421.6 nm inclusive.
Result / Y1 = 9.8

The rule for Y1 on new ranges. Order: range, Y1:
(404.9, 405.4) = 9.9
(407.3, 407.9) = 11.0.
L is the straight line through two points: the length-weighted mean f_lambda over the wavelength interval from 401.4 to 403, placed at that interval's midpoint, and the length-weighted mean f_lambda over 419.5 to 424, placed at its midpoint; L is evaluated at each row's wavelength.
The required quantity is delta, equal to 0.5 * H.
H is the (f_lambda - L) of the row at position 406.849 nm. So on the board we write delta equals 0.03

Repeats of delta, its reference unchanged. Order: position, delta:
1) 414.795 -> 0.14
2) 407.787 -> 0.18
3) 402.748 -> -0.03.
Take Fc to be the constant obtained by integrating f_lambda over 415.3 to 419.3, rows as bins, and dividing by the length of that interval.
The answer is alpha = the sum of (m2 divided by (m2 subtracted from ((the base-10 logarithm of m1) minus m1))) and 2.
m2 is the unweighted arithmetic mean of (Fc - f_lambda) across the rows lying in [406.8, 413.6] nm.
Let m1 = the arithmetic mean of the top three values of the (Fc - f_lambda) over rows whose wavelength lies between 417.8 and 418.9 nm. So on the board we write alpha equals 2.6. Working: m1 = 0.13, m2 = -0.39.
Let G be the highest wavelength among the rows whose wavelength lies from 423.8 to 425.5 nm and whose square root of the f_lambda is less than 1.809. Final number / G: 425.435 nm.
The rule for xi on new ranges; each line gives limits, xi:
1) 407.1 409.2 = 3.81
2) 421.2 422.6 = 3.28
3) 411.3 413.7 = 3.8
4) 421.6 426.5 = 3.52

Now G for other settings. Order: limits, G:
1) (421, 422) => 421.923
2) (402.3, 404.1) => 403.862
